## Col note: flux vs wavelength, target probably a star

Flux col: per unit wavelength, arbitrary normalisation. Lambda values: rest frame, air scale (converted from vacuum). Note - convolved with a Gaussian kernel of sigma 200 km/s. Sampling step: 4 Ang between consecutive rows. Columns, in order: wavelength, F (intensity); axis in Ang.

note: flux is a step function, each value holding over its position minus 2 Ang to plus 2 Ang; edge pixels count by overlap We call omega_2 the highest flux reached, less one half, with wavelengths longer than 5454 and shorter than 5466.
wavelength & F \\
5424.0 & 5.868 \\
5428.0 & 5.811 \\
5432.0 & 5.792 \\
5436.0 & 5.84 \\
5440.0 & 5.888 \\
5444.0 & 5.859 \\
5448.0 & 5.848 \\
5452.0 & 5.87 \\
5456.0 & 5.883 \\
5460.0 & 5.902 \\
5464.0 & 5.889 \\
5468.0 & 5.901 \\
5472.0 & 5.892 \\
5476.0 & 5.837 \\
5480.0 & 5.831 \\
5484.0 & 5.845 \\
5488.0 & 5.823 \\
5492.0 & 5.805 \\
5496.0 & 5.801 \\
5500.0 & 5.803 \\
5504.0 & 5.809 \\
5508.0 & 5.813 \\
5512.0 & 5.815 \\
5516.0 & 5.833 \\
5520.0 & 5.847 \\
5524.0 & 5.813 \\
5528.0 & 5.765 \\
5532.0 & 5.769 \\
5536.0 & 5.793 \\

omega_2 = 5.40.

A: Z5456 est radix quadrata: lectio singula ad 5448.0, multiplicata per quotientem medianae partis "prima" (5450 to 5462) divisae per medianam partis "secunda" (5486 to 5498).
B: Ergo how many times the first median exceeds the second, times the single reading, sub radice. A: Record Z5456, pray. 2.43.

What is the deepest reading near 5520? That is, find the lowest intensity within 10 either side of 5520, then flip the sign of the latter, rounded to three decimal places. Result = -5.765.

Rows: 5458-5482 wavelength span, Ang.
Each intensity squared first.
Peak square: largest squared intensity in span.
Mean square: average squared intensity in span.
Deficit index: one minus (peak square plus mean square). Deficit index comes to -68.4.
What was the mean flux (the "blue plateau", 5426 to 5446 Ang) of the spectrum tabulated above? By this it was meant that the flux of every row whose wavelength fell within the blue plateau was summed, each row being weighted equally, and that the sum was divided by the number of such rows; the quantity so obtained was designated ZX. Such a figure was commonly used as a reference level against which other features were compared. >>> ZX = 5.838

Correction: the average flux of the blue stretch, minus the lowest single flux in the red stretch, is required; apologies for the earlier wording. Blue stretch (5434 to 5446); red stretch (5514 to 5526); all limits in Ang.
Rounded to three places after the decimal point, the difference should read 0.049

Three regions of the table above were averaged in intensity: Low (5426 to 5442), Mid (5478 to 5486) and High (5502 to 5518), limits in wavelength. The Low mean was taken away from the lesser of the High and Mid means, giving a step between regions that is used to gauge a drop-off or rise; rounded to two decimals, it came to -0.02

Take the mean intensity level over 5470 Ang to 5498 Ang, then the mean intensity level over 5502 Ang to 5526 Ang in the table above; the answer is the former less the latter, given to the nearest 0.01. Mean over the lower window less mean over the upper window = 0.01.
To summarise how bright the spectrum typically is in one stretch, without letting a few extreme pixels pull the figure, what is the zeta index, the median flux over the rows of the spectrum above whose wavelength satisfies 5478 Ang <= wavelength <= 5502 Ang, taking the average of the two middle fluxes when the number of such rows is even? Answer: 5.81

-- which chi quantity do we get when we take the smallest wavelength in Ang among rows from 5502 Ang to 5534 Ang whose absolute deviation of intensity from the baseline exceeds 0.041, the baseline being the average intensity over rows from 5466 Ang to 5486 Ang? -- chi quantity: 5504.0 Ang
